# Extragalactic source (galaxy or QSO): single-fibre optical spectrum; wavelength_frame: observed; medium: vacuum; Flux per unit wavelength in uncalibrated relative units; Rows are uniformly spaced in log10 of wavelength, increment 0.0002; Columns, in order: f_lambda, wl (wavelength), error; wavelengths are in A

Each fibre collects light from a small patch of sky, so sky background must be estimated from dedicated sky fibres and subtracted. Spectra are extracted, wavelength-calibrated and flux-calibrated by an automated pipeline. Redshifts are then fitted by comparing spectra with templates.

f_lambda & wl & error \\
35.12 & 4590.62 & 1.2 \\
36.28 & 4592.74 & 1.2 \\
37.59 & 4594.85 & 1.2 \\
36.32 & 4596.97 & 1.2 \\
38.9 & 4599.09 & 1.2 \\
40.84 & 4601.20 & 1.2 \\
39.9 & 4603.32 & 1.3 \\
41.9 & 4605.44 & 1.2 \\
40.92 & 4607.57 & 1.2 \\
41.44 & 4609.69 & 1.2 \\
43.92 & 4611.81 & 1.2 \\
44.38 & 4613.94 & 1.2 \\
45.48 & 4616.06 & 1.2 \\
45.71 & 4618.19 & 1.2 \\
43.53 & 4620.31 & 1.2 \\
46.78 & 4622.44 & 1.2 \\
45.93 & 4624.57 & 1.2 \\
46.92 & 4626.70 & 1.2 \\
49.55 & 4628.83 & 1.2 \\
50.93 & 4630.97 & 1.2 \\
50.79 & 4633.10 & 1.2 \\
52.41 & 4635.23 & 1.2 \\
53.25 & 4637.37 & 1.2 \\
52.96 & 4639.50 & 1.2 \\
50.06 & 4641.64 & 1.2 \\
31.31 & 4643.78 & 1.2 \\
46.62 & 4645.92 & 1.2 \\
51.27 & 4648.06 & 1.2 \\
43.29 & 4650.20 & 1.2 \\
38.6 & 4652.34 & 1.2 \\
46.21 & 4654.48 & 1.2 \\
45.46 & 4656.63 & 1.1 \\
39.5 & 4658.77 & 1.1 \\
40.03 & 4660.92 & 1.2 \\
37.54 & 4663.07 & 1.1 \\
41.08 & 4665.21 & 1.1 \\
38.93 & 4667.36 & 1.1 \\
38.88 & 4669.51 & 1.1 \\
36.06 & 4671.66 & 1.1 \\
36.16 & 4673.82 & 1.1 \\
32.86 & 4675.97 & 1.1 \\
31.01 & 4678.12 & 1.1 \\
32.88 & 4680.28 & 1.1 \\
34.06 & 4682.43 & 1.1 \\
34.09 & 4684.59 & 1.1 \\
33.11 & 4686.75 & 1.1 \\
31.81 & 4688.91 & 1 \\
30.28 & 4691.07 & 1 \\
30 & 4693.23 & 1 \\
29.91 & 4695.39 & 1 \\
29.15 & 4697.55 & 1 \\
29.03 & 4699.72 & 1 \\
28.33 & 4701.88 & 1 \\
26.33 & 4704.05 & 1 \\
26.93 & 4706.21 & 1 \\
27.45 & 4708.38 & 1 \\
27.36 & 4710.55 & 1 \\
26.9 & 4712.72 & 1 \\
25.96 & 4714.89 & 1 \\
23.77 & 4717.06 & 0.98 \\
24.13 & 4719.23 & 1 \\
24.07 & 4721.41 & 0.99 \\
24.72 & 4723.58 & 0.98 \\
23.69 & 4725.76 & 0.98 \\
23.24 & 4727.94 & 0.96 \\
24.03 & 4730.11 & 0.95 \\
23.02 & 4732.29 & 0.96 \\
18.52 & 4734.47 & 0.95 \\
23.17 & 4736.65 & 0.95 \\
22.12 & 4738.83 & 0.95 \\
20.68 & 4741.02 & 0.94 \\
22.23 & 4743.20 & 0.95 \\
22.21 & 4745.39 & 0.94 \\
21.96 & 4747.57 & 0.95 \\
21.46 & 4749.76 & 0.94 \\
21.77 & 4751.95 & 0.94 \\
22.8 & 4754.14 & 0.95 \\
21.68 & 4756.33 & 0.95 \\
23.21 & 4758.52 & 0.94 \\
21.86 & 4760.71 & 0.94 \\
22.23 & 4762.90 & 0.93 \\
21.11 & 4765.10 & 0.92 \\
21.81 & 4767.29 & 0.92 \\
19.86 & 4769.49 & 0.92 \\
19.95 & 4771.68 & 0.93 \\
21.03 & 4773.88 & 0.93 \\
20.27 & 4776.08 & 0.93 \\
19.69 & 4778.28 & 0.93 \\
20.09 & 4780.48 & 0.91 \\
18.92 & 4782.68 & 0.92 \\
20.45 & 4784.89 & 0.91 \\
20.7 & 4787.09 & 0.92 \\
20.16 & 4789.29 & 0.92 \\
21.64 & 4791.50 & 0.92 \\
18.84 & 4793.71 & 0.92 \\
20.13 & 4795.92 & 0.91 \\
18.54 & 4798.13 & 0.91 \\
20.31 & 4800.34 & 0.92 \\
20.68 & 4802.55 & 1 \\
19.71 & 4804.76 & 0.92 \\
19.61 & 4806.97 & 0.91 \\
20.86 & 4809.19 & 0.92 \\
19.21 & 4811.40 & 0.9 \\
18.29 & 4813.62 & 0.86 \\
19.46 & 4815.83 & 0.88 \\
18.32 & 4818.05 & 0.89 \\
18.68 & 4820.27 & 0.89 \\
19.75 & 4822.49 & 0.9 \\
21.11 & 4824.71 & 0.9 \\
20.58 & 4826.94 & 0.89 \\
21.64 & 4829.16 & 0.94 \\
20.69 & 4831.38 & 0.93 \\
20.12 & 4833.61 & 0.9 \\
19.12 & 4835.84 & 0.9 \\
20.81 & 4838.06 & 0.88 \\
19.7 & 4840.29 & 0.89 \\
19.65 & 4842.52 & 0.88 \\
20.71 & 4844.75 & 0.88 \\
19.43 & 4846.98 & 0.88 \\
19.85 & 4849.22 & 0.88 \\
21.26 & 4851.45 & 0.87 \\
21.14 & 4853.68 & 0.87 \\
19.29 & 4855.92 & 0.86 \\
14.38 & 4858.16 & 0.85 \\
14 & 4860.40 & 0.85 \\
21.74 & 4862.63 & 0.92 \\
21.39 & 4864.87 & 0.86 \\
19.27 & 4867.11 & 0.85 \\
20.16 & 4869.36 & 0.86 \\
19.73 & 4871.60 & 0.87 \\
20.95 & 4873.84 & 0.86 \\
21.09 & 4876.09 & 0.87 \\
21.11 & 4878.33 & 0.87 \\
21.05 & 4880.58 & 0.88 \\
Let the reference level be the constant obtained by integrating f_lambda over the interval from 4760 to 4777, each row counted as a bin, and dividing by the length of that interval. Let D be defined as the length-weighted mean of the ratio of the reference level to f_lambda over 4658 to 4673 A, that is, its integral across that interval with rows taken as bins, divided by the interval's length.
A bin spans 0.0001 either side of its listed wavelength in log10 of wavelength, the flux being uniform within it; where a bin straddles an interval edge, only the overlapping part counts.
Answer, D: 0.5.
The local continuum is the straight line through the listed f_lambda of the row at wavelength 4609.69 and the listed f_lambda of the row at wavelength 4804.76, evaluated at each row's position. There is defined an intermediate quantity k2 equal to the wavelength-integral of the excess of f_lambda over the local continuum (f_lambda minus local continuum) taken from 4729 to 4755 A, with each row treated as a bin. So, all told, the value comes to -122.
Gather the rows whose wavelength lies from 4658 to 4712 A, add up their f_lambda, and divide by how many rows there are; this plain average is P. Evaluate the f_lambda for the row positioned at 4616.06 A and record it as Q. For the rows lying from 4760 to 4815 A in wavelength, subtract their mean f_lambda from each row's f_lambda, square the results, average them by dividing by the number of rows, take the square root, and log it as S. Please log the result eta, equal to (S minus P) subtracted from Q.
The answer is 77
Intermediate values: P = 33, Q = 45.48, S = 1.0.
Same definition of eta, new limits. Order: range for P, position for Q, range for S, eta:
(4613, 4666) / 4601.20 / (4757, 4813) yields 85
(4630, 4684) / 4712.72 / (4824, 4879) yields 67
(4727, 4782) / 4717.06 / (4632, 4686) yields 38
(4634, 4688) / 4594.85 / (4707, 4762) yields 76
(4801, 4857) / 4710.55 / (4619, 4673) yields 41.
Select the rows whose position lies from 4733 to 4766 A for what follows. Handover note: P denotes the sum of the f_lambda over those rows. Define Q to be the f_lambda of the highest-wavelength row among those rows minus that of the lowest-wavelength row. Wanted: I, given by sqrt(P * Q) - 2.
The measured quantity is 27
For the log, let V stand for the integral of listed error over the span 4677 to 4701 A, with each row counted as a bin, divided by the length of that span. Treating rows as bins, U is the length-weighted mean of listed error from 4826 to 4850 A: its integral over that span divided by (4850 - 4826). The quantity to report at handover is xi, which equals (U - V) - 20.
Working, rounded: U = 0.90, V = 1.05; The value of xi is -20.15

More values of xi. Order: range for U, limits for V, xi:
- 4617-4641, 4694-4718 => -19.80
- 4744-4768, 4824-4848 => -19.96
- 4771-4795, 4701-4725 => -20.07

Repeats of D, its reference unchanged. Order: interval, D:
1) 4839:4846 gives 1.0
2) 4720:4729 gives 0.9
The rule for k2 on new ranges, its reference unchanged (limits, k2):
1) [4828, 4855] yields 127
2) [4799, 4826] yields 22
